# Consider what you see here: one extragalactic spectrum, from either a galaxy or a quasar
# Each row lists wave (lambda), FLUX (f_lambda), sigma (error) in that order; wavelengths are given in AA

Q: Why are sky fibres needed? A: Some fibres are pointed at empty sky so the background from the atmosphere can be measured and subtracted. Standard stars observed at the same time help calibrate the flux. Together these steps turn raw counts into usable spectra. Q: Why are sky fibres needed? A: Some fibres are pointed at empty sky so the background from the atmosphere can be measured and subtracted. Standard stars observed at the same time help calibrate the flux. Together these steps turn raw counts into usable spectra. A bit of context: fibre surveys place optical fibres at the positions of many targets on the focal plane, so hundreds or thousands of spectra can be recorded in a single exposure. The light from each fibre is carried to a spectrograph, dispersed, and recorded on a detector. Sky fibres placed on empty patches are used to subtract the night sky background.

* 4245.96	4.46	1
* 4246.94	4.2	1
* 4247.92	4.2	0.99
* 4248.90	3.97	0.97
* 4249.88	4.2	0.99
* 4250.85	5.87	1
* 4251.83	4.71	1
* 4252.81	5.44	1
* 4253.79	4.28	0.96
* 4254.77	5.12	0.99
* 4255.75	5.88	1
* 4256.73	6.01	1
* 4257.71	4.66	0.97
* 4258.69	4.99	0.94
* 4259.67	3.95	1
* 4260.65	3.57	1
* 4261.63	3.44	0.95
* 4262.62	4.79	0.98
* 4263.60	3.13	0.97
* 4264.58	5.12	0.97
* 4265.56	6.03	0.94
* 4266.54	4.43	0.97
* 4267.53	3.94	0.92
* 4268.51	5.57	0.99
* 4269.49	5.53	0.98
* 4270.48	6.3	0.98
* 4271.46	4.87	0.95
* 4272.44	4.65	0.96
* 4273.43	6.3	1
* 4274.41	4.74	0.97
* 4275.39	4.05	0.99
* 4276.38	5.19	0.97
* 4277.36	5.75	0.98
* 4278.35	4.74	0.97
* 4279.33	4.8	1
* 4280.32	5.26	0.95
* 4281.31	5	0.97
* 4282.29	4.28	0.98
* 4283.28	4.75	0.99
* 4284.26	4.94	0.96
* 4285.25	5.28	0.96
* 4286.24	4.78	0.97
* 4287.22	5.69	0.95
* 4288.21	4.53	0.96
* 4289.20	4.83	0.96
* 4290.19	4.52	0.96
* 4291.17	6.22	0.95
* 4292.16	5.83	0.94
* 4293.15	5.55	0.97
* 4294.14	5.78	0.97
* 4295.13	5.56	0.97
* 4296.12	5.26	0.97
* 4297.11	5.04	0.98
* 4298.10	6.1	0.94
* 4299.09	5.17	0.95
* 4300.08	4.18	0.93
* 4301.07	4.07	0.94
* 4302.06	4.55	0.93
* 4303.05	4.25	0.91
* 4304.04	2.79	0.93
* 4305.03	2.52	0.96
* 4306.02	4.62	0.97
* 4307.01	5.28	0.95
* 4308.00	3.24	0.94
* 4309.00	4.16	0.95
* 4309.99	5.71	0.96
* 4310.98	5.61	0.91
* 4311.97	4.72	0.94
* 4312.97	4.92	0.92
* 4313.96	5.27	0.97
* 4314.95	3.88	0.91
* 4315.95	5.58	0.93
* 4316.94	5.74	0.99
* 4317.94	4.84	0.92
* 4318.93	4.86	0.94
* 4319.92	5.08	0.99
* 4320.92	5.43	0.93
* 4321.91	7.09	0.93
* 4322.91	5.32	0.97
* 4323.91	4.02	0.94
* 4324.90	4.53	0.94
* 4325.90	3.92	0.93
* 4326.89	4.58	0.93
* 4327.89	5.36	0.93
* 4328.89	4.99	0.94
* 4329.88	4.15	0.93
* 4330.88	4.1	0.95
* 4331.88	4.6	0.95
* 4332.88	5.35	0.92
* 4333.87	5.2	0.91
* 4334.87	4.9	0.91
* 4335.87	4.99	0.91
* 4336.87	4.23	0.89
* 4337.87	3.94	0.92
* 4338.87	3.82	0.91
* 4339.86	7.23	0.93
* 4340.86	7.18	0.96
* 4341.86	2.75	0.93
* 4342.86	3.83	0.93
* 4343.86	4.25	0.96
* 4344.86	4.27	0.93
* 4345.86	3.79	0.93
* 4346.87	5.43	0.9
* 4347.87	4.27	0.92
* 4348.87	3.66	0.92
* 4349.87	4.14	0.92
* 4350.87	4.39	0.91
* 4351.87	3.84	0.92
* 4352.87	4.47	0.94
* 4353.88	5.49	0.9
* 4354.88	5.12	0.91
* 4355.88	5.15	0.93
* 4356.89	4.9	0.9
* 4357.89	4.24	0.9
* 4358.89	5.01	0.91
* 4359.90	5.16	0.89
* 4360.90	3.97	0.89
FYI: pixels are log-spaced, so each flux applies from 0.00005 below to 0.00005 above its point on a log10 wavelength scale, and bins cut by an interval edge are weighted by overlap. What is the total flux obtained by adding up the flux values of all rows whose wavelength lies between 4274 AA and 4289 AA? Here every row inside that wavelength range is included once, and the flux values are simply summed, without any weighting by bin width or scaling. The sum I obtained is 74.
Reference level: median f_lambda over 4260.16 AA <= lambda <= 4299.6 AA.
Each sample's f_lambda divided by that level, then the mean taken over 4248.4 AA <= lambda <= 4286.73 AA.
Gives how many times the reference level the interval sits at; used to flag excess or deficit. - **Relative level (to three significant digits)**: 0.972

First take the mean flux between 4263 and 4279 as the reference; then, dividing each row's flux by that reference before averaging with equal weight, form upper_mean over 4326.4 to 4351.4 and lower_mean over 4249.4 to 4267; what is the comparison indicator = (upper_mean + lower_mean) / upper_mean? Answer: 2.03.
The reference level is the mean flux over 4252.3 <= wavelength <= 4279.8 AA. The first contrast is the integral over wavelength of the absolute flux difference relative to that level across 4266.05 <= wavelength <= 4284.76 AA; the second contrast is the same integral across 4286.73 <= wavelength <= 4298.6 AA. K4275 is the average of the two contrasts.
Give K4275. 8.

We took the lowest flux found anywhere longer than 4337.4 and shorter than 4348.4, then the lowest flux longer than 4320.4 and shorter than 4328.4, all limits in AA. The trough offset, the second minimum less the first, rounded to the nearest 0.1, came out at 1.2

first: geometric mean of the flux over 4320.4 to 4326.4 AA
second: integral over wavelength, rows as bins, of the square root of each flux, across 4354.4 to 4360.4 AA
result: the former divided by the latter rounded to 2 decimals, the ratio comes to 0.37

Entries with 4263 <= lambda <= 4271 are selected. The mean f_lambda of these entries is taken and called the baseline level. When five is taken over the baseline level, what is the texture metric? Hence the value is 1.00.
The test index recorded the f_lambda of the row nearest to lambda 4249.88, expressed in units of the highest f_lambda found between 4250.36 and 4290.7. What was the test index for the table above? 0.67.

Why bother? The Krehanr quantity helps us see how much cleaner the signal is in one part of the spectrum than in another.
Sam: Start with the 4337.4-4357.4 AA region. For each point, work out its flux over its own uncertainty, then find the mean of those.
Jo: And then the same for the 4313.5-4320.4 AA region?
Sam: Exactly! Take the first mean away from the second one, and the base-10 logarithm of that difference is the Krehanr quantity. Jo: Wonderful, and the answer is -0.5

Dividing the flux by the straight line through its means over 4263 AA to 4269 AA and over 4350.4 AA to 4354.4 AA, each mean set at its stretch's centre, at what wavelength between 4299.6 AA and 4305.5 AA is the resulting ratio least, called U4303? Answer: 4305.03 AA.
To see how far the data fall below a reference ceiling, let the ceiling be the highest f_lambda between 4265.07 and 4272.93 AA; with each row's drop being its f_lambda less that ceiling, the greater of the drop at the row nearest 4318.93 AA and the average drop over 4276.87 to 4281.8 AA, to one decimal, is -1.2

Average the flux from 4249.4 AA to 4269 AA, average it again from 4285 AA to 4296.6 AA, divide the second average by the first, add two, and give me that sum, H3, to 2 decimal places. 3.12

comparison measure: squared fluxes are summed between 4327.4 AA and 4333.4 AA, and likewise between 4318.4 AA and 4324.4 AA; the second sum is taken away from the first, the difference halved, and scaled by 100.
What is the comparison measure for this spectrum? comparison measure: -1810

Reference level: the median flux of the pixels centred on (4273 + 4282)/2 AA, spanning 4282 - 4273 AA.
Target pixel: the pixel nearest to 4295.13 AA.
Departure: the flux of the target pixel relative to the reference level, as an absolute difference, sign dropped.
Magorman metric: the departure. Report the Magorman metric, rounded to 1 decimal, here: 0.6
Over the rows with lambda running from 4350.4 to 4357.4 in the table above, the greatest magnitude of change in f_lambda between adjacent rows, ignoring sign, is 1.0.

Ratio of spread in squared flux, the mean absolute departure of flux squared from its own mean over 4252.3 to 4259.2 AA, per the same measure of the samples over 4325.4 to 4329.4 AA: 1.2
